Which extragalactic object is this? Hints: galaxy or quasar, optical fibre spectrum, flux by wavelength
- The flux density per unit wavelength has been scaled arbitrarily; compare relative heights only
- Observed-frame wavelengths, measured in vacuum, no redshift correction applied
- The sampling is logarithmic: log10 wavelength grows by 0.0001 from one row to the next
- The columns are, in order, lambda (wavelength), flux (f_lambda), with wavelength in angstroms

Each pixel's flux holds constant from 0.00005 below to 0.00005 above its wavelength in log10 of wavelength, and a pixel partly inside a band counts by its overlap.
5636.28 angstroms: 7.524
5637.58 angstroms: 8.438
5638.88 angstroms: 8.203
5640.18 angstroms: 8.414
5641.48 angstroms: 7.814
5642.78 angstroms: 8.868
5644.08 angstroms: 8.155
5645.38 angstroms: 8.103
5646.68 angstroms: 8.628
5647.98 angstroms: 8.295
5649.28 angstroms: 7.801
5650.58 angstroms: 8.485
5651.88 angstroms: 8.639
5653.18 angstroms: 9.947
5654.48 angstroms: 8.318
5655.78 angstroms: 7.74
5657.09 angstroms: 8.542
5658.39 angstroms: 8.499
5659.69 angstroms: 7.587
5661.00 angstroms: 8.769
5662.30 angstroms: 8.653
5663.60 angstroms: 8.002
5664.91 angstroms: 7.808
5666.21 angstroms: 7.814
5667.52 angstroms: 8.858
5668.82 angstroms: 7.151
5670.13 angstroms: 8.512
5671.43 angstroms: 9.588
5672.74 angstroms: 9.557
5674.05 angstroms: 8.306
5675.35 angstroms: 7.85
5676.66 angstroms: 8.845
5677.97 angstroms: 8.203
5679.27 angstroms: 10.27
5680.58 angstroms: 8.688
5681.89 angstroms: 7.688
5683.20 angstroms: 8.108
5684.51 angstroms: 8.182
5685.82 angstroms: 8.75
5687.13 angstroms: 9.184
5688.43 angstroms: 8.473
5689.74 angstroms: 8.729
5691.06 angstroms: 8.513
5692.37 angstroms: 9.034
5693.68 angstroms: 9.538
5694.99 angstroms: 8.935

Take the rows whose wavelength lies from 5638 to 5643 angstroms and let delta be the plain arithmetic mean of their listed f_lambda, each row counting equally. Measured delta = 8.3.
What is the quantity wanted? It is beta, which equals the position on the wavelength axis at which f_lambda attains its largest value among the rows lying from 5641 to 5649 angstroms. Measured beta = 5642.78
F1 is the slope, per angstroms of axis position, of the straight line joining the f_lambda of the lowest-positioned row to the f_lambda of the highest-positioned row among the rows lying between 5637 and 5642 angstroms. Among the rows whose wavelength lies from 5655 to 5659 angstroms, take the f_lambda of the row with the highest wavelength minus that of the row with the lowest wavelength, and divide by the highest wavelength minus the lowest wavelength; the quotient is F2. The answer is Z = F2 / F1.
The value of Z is -1.8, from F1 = -0.16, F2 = 0.29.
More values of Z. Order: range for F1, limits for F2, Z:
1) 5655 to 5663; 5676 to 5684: -0.8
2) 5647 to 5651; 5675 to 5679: 1.8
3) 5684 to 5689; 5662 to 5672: 1.4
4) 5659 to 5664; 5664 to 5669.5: -1.6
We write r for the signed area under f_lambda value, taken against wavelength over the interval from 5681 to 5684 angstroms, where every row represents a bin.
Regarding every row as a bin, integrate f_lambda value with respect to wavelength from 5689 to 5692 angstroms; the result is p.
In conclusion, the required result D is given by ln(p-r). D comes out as 0.7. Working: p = 25.9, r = 24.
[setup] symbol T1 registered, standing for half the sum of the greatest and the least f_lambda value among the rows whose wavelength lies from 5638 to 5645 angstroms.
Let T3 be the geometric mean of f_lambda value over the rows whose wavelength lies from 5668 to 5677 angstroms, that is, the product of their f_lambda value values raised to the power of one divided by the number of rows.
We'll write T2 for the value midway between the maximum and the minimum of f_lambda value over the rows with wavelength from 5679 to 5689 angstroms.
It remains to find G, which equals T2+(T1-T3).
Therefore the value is 8.82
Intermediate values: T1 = 8.34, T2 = 8.98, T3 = 8.50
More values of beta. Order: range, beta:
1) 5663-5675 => 5671.43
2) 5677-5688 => 5679.27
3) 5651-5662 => 5653.18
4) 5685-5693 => 5687.13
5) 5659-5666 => 5661.00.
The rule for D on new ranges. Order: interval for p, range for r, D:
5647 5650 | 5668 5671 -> -1.3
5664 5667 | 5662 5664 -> 1.9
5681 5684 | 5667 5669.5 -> 1.4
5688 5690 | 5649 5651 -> -0.2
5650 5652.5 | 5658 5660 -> 1.7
